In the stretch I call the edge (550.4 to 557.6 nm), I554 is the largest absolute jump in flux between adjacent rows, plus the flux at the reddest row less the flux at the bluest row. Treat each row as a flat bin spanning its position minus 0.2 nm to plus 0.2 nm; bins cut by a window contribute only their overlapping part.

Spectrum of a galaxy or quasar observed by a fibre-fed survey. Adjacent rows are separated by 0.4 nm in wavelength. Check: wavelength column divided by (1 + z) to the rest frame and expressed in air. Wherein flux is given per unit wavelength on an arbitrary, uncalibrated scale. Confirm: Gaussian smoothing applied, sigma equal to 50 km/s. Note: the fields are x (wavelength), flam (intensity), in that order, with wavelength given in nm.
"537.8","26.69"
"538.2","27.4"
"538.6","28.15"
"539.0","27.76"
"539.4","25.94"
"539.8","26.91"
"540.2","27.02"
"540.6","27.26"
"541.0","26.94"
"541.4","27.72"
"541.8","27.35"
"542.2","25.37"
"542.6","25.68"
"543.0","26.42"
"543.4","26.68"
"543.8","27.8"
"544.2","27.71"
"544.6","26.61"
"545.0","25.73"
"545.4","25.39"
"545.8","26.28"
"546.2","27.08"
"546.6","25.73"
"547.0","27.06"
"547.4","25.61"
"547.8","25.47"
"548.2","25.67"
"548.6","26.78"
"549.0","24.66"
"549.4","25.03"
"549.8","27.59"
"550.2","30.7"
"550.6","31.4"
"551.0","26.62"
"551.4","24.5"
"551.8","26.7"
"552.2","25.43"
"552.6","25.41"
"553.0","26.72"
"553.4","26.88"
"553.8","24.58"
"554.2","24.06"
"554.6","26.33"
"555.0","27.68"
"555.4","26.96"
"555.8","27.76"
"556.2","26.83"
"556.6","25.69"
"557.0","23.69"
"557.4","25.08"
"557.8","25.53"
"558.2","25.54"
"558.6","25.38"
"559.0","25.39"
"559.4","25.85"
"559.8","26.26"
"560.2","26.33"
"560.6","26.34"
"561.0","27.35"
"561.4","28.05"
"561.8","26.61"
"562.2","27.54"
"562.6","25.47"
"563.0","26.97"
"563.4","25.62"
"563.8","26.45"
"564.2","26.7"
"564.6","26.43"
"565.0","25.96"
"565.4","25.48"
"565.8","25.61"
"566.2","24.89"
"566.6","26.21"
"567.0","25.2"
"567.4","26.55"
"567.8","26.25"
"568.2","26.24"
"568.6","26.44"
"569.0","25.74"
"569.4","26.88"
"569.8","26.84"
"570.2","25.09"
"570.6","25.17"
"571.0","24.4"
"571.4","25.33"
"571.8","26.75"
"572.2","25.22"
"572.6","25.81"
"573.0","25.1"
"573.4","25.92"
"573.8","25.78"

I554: -1.54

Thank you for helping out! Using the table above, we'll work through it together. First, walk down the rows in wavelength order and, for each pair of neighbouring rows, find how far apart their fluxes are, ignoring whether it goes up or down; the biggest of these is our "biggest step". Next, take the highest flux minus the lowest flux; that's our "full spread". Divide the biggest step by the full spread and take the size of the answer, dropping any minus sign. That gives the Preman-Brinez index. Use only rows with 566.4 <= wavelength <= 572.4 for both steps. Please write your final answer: 0.71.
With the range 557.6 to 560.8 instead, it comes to 0.48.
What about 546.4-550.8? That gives 0.46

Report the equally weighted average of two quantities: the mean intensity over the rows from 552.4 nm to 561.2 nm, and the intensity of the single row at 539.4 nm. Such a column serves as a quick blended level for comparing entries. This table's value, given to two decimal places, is 25.96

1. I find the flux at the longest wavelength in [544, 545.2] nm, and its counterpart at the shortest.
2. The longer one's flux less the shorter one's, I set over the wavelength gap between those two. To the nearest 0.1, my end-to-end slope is -2.5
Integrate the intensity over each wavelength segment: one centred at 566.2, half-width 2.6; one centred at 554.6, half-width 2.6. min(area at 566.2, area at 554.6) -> 135.2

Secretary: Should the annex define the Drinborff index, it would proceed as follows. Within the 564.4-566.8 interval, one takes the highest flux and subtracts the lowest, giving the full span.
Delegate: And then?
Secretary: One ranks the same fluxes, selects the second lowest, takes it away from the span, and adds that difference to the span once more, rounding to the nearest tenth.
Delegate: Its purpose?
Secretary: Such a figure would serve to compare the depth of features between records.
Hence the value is -22.4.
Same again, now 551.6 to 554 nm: -20.8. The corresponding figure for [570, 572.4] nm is -20.4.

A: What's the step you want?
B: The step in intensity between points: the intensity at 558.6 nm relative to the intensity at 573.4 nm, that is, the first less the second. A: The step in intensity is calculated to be -0.5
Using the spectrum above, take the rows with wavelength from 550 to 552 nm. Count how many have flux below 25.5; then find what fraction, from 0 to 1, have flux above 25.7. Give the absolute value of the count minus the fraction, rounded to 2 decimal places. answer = 0.20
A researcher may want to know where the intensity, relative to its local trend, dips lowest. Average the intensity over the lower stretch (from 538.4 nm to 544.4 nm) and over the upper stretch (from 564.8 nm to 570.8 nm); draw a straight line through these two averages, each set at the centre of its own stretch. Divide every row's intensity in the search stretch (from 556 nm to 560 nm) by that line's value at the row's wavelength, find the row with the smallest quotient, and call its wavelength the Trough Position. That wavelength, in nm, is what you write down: 557.0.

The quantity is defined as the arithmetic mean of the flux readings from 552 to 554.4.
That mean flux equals 25.5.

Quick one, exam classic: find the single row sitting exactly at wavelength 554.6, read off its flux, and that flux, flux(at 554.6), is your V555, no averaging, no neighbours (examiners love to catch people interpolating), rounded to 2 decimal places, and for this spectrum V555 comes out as 26.33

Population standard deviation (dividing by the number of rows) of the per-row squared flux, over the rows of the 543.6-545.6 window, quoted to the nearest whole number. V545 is 53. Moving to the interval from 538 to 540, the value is 41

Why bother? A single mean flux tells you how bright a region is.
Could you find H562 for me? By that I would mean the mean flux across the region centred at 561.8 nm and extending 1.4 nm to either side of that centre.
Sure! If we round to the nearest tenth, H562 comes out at 26.9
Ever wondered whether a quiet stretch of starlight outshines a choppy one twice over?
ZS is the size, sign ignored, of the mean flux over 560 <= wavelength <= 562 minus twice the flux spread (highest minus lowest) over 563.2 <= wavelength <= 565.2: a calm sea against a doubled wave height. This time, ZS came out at 24.8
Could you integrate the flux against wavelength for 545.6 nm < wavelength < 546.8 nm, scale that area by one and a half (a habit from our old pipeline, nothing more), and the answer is 47.5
